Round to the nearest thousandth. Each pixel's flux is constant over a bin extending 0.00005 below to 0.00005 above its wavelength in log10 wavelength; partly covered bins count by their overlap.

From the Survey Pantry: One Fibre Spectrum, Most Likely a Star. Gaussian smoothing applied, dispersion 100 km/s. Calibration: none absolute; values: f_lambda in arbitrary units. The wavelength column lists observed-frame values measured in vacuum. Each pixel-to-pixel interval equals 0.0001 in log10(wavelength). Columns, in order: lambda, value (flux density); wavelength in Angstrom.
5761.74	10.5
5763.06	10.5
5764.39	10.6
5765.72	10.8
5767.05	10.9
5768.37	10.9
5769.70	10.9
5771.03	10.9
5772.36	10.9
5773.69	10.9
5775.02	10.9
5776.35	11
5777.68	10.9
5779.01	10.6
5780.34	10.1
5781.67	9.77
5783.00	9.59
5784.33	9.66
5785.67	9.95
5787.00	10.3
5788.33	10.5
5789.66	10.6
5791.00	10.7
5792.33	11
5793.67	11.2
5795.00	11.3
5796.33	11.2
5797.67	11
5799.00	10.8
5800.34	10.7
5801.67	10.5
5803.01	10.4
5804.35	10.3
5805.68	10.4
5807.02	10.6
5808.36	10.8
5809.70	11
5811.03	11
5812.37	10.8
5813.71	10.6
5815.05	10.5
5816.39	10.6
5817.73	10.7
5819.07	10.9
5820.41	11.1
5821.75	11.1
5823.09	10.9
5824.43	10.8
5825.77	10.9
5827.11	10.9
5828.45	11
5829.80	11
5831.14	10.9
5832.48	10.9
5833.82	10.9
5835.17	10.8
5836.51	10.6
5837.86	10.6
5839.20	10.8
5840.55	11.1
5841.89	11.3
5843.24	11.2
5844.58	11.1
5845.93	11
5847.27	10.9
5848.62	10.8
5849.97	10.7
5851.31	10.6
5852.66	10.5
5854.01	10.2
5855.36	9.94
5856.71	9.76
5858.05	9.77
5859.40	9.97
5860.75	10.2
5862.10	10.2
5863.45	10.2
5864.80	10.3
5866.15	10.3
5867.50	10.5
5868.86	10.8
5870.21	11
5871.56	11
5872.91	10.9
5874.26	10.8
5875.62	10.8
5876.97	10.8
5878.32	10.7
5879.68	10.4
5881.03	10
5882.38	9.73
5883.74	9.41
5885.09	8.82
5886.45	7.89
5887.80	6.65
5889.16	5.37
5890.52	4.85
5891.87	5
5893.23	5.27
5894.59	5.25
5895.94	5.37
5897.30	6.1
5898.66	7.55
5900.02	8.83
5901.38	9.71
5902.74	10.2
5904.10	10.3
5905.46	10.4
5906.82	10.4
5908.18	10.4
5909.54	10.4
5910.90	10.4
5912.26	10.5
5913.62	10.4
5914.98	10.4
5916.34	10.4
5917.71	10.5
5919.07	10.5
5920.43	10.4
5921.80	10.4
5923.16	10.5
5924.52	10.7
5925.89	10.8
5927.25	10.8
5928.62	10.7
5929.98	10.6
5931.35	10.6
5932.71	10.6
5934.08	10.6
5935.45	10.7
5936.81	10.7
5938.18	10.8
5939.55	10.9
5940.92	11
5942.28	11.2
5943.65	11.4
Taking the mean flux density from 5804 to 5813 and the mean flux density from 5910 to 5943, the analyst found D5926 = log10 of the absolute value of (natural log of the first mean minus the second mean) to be 0.917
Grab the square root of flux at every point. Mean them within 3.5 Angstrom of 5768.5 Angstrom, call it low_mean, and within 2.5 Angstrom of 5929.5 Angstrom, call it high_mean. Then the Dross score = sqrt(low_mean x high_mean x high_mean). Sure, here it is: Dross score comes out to 5.93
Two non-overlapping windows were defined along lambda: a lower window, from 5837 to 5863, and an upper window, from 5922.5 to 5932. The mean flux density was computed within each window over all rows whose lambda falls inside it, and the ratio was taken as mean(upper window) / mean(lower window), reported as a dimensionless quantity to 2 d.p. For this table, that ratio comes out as 1.01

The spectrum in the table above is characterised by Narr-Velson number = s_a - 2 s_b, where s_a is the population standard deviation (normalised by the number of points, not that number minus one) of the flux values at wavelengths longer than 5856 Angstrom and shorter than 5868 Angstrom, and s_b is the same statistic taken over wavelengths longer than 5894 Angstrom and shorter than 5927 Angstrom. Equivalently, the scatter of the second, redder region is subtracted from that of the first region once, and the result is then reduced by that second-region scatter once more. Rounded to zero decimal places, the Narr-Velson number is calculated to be -3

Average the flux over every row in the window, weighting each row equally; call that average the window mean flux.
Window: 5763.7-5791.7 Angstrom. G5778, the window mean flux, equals 10.5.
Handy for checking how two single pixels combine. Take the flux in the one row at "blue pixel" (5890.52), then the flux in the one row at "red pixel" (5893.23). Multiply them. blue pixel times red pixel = 25.6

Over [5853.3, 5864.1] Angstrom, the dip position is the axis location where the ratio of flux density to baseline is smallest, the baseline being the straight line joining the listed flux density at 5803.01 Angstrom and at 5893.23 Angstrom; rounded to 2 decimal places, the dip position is 5856.71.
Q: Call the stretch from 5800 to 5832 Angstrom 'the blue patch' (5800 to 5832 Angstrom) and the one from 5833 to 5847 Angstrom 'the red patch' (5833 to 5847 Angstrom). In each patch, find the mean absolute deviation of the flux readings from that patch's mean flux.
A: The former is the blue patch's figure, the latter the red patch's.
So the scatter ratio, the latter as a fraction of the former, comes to 1.0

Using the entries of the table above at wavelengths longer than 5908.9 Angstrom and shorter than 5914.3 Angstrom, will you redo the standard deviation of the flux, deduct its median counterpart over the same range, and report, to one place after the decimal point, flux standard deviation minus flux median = -10.4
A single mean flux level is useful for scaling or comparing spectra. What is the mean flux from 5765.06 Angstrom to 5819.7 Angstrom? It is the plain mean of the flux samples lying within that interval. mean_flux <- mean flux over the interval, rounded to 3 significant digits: 10.7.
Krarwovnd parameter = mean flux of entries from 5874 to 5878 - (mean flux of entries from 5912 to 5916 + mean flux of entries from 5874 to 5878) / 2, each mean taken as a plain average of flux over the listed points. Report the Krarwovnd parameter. 0.18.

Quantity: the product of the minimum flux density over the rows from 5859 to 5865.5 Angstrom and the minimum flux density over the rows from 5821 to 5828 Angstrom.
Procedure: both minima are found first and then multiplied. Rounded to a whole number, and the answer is 108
